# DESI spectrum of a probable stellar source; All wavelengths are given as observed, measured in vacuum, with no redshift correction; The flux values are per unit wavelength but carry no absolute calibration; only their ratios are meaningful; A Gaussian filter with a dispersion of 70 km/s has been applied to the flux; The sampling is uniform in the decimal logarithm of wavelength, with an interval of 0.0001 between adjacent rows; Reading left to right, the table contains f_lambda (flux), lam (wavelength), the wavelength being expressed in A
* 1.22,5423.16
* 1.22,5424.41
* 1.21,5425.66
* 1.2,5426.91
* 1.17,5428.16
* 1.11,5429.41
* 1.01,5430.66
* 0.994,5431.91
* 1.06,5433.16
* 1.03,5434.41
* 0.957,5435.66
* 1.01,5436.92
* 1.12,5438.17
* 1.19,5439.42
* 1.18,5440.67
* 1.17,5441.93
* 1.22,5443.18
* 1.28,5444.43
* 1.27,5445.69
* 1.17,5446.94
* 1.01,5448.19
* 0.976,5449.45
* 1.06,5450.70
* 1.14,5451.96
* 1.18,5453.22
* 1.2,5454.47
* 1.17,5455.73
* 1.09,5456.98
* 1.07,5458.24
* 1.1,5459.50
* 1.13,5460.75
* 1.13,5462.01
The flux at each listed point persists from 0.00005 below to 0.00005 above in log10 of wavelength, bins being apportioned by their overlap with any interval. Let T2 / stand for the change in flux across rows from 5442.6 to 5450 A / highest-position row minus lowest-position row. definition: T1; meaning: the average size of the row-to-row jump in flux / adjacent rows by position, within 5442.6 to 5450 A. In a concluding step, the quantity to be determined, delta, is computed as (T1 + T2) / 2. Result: -0.09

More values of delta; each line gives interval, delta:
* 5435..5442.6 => 0.13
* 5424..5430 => -0.04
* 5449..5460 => 0.09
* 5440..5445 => 0.07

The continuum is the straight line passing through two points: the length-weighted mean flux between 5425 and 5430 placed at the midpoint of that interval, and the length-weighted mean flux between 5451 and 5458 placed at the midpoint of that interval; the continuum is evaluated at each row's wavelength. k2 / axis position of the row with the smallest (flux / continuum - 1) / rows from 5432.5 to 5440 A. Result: 5435.66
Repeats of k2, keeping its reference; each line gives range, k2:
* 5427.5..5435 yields 5431.91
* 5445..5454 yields 5449.45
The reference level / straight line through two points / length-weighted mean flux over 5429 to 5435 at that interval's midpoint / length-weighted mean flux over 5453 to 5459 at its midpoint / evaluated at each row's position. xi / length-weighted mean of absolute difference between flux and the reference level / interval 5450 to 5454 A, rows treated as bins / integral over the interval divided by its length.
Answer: 0.045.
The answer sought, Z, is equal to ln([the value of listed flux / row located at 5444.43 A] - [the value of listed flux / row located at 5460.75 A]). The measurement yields -1.90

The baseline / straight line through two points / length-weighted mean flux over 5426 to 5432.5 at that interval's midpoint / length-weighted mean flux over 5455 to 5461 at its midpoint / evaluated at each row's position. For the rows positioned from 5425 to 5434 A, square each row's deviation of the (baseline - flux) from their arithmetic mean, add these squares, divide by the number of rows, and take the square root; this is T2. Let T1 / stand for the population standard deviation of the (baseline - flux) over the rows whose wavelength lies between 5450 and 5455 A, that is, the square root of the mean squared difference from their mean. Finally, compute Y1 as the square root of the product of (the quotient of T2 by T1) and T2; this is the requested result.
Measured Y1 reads 0.36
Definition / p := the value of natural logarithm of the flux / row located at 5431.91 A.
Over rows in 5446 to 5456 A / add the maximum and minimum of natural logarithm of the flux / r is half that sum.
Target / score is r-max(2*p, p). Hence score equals 0.1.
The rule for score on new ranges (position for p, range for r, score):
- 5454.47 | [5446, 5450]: -0.3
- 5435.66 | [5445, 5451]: 0.2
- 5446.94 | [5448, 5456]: -0.2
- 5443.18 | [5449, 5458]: -0.3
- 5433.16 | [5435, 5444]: 0.0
